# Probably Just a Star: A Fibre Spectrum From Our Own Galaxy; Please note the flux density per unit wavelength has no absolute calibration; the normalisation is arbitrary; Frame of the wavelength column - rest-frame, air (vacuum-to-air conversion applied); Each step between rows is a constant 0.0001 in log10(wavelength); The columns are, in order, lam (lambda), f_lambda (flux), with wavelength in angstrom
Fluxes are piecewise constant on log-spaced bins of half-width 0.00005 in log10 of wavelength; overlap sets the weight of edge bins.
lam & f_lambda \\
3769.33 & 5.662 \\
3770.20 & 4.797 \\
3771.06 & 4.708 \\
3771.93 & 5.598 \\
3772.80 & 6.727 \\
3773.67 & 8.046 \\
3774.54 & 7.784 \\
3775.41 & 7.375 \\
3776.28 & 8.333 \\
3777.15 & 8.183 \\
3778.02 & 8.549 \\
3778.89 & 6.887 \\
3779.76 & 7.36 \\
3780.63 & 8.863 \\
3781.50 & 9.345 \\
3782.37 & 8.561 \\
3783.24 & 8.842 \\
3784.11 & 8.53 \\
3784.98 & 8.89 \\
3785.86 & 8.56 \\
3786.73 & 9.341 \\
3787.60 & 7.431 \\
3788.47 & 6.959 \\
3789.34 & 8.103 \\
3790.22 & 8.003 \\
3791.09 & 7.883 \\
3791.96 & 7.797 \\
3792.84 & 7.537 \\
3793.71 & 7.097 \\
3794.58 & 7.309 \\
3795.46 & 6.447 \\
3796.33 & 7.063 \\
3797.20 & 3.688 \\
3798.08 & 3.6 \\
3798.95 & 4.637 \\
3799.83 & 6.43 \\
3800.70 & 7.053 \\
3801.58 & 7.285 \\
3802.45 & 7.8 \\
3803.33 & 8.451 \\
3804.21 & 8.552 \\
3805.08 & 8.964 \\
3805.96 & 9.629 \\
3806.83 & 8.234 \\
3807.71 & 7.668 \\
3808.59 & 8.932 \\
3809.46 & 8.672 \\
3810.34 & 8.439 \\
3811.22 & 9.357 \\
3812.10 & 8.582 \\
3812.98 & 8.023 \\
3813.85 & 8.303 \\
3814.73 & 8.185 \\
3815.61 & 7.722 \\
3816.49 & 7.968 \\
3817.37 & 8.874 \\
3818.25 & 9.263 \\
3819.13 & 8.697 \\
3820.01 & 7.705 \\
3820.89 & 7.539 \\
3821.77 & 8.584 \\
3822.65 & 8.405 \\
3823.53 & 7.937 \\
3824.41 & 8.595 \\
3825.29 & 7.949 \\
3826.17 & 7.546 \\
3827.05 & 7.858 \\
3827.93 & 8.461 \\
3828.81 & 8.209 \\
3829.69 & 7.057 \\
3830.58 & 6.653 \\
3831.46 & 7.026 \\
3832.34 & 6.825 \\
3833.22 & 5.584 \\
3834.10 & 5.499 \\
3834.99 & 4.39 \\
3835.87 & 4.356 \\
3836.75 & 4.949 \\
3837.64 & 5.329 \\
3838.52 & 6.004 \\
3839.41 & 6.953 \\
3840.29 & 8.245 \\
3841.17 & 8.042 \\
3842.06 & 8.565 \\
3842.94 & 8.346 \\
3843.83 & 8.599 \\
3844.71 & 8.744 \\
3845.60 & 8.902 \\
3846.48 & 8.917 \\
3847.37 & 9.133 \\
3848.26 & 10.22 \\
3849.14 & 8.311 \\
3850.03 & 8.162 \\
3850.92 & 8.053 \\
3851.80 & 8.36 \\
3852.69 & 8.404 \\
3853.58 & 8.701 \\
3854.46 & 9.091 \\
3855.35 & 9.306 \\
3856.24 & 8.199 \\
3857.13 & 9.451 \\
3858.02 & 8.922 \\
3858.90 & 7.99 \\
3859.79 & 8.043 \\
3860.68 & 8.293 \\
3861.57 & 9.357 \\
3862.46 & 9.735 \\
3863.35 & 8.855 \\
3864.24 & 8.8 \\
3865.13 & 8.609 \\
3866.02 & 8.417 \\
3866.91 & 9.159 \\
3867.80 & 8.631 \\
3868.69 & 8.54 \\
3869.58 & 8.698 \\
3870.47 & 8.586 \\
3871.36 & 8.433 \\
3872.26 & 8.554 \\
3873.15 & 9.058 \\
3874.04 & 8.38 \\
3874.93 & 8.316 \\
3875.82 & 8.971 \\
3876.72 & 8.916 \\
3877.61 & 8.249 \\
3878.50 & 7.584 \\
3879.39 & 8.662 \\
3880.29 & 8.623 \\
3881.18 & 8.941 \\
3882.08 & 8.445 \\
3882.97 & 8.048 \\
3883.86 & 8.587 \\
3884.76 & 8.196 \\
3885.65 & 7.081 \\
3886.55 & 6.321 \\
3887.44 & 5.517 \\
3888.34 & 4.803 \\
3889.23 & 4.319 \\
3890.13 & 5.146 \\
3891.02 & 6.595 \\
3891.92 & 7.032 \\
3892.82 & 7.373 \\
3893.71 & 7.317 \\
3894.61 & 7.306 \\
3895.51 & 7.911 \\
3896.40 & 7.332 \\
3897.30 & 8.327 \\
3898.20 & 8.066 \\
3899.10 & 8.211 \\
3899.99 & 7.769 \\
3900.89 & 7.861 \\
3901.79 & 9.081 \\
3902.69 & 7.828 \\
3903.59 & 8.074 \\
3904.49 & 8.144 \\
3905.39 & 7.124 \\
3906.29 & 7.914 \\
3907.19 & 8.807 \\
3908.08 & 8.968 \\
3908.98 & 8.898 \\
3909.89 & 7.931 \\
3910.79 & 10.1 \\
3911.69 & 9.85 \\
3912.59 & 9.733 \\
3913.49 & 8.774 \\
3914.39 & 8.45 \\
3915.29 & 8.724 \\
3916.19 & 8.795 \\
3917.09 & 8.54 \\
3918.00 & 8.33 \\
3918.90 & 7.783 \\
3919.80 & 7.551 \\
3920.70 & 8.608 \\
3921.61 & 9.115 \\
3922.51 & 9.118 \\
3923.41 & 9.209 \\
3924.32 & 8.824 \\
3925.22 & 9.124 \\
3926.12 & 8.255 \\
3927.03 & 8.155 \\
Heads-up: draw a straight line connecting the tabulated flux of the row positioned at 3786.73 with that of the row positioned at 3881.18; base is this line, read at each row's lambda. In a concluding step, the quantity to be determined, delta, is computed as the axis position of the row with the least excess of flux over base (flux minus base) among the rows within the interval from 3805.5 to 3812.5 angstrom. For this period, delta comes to 3807.71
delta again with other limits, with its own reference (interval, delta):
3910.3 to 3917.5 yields 3914.39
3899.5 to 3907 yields 3905.39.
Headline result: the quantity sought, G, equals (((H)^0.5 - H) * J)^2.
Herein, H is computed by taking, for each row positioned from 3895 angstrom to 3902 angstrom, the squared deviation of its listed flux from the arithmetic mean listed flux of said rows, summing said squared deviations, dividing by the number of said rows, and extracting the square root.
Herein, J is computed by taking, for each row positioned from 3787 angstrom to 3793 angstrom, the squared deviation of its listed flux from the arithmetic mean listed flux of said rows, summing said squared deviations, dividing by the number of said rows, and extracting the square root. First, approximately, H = 0.48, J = 0.37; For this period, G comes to 0.006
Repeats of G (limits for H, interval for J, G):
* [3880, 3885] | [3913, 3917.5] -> 0.001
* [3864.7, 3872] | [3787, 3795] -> 0.009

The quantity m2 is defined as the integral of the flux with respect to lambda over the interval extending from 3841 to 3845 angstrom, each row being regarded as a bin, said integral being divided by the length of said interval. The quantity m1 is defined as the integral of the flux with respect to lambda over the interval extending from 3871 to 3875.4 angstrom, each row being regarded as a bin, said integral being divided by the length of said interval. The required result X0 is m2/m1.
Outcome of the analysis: 0.99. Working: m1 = 8.55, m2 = 8.48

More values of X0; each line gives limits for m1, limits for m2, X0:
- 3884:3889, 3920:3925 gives 1.39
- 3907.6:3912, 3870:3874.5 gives 0.94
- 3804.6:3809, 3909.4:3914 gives 1.07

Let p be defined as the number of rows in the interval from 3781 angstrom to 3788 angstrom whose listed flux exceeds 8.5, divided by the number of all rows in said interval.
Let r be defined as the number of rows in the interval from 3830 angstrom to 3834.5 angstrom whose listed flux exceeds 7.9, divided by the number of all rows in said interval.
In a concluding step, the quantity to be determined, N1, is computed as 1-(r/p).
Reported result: 1.0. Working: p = 0.9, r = 0.0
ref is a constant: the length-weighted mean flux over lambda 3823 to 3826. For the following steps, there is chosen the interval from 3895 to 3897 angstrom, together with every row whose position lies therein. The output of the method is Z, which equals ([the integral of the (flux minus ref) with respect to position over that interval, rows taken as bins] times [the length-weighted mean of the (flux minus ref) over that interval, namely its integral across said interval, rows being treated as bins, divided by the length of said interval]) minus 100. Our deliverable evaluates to -99.6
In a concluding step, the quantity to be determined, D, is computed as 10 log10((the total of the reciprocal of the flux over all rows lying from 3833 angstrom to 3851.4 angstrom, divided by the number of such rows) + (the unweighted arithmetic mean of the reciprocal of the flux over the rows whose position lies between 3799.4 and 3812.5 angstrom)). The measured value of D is -5.74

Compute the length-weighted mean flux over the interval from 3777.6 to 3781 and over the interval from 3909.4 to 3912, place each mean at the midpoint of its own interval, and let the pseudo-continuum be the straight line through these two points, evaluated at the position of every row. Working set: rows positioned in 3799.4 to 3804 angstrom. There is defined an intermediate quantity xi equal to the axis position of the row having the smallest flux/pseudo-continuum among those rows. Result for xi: 3799.83 angstrom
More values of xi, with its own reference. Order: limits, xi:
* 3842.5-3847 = 3842.94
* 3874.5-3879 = 3878.50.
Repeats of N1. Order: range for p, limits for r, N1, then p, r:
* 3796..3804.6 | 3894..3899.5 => -5.7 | 0.1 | 0.7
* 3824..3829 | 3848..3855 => -5.0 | 0.2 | 1.0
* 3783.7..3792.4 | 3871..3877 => -1.5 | 0.4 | 1.0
